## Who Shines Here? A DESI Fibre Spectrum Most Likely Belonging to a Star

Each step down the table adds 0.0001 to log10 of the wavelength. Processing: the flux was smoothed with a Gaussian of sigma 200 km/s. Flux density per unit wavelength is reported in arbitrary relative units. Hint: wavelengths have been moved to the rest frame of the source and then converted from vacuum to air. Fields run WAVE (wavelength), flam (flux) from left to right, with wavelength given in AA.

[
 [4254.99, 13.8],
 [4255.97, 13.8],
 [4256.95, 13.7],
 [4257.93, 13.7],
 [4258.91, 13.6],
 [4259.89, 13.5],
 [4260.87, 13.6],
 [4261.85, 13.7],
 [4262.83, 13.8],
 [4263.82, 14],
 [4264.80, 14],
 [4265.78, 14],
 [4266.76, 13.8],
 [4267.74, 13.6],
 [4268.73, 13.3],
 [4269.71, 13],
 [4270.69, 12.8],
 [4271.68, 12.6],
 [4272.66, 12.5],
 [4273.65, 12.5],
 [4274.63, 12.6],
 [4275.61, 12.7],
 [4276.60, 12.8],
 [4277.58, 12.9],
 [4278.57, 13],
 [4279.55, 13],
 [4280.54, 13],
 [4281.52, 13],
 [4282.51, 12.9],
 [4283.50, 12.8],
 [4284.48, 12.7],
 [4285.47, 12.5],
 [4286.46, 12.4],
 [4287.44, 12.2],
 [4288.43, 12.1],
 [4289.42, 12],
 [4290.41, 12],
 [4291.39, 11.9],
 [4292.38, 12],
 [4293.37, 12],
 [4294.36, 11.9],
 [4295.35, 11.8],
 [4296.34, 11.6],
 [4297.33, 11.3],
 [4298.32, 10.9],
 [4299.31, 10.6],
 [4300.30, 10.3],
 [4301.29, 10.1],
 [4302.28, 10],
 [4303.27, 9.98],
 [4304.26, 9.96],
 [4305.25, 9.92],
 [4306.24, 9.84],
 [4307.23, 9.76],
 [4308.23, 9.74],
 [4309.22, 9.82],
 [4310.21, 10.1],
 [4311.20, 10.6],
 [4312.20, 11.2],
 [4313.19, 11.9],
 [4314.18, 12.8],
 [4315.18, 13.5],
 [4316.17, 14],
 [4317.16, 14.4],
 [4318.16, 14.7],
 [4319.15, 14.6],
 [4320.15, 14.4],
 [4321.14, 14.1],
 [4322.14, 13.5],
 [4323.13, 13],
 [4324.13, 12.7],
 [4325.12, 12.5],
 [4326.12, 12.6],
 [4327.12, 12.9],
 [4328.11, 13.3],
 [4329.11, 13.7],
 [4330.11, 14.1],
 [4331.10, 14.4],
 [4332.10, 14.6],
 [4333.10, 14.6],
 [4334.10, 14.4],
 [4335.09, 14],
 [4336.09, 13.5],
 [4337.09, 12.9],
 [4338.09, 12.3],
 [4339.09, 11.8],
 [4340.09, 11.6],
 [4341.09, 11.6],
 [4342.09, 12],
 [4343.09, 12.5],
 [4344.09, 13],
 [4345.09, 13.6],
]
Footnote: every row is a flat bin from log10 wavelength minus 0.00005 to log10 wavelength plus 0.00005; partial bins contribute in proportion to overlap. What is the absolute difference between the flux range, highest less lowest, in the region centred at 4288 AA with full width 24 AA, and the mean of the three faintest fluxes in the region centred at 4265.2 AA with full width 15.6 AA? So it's 10.2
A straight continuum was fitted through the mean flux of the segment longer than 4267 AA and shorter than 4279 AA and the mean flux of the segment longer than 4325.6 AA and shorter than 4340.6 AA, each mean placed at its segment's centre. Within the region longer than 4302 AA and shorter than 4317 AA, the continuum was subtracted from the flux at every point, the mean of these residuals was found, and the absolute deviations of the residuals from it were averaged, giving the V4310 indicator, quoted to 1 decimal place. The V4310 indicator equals 1.2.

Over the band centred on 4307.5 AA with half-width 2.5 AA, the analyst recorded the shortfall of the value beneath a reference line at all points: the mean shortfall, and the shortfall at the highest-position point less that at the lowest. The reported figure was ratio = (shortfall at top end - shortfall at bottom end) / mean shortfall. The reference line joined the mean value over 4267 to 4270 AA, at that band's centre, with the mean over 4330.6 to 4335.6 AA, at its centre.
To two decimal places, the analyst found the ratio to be 0.04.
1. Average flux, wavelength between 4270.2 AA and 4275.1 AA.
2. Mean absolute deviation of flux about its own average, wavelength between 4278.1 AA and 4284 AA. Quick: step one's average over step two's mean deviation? 189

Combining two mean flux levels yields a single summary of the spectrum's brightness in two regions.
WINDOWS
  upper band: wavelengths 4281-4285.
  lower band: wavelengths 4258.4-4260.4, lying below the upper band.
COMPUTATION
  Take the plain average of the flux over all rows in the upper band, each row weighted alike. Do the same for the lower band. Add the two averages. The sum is 26.4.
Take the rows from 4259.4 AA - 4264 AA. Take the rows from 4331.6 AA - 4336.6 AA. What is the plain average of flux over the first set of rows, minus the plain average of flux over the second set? -0.5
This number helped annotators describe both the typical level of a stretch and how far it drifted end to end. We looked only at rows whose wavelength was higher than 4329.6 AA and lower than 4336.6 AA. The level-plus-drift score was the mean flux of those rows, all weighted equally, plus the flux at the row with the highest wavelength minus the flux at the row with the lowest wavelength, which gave 13.6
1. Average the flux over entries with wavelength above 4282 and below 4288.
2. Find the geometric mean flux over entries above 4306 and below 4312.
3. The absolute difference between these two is 2.6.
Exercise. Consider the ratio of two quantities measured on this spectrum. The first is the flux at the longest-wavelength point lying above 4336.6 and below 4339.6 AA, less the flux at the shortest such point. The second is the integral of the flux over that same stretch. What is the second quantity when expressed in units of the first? -34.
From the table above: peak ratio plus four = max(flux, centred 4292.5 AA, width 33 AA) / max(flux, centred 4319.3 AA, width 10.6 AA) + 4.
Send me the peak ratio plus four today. 4.88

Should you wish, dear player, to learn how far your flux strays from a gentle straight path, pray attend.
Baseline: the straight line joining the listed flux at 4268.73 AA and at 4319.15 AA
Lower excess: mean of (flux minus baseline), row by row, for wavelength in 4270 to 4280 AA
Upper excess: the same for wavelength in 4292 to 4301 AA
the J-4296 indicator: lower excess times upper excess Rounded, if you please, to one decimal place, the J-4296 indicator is 1.9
